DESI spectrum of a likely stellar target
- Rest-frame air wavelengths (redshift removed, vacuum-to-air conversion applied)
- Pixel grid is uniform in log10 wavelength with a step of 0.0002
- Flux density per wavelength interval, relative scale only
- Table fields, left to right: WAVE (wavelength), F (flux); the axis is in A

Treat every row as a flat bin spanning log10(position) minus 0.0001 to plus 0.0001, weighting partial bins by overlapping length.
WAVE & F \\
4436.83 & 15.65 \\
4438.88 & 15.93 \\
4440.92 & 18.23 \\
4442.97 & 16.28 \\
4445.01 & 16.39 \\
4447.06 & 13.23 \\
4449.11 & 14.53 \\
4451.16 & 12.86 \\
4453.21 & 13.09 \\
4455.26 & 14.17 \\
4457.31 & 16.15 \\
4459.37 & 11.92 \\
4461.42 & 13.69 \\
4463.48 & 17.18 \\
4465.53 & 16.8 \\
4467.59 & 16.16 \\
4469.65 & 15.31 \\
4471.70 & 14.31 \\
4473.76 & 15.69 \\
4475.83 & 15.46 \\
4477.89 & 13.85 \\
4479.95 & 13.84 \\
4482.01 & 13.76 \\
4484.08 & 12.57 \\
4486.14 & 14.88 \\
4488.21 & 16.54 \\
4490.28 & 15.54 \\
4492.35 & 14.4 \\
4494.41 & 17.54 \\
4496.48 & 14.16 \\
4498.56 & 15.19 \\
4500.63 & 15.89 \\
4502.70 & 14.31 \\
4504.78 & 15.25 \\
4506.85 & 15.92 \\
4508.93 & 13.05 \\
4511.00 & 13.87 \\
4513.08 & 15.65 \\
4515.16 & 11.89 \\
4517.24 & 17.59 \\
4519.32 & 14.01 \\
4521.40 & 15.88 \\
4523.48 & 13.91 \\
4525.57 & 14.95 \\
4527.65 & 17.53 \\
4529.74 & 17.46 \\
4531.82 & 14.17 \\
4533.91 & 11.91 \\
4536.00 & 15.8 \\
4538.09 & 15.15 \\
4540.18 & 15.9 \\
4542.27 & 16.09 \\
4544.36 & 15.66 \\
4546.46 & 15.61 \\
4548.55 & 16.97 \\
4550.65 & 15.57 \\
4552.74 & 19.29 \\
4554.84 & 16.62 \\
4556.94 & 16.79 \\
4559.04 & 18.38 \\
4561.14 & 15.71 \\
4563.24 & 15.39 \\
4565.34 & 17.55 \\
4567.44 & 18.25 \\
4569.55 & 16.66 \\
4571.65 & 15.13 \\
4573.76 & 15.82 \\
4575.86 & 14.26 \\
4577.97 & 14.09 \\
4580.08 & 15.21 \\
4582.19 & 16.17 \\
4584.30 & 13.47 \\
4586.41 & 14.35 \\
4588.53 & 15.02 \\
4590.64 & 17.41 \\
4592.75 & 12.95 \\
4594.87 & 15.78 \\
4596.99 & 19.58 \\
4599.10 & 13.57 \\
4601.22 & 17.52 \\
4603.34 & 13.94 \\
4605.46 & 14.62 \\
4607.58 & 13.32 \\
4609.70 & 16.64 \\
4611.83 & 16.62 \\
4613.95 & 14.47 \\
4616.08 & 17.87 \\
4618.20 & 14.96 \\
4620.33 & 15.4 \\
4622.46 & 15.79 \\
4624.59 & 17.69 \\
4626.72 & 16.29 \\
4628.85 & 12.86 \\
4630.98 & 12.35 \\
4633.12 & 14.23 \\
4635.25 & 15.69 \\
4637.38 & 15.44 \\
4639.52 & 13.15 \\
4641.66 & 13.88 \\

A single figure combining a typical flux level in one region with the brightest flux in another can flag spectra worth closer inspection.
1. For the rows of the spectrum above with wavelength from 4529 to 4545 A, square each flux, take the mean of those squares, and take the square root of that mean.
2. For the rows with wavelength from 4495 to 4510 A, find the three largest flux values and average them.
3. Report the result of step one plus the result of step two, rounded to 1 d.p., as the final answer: 31.0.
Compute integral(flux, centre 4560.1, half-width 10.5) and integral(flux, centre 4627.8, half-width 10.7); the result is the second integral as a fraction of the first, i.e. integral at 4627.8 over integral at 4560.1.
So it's 0.90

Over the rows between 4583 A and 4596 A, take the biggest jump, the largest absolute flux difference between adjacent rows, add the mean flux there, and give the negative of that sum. -19.3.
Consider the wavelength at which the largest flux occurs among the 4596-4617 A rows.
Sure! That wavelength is 4596.99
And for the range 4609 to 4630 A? 4616.08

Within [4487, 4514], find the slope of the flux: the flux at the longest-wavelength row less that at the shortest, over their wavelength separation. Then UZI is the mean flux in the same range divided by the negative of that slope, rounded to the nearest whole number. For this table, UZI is 424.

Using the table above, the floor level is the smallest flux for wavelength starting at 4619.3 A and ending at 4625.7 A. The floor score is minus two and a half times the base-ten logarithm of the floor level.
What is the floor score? -2.97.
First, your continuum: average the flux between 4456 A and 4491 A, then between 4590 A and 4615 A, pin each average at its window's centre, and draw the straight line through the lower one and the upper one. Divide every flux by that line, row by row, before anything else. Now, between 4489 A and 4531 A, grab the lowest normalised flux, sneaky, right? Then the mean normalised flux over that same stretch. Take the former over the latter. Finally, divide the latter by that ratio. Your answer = 1.29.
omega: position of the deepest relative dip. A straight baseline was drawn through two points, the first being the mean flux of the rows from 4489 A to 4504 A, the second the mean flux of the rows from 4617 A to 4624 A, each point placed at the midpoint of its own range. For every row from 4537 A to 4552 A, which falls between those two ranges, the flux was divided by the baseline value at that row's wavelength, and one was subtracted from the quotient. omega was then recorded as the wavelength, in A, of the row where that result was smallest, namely 4538.09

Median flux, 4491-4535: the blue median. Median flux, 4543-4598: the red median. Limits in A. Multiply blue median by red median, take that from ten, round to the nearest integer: -225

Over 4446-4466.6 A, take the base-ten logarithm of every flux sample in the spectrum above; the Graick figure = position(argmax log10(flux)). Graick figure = 4463.48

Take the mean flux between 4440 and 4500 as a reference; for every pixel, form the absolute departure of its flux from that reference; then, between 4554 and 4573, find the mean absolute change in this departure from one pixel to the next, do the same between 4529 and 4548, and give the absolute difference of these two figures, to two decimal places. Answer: 0.31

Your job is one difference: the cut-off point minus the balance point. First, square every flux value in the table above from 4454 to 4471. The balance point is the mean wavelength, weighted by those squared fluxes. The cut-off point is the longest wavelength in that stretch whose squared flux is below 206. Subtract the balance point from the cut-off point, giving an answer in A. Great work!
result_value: -1.5 A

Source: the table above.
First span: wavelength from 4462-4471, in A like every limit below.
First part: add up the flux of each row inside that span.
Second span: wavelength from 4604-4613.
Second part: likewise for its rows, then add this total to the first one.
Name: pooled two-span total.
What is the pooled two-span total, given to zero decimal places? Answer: 127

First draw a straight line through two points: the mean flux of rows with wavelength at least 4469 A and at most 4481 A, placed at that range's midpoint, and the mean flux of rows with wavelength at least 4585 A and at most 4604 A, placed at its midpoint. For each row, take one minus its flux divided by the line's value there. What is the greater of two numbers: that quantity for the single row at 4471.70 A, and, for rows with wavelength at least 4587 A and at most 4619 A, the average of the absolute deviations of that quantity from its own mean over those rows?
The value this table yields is 0.103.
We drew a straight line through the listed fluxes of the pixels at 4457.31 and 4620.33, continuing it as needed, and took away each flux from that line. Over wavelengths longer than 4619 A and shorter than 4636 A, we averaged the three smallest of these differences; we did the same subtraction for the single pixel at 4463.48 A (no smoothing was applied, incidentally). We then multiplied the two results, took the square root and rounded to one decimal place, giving 1.1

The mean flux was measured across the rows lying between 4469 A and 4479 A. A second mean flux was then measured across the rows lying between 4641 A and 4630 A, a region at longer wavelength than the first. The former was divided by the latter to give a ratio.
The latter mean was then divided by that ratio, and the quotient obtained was 13.5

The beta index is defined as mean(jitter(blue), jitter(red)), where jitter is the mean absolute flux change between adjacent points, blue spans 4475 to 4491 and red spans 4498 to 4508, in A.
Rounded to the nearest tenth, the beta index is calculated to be 1.0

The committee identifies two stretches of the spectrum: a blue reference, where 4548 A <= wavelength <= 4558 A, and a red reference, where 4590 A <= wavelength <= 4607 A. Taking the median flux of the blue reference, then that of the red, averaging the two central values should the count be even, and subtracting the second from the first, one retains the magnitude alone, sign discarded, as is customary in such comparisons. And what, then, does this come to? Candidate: 1.6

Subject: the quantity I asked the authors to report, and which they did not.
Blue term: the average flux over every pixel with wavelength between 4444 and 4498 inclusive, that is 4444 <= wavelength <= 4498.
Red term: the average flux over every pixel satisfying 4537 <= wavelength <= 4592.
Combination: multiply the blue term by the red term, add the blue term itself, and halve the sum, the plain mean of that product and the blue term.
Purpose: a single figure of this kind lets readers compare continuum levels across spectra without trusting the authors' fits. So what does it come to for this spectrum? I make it 126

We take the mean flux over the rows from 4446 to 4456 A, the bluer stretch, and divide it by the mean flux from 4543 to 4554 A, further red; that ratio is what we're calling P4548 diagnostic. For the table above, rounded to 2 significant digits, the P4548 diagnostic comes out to 0.82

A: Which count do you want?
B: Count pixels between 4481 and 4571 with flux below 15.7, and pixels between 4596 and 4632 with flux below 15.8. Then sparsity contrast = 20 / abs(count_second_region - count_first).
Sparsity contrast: 2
